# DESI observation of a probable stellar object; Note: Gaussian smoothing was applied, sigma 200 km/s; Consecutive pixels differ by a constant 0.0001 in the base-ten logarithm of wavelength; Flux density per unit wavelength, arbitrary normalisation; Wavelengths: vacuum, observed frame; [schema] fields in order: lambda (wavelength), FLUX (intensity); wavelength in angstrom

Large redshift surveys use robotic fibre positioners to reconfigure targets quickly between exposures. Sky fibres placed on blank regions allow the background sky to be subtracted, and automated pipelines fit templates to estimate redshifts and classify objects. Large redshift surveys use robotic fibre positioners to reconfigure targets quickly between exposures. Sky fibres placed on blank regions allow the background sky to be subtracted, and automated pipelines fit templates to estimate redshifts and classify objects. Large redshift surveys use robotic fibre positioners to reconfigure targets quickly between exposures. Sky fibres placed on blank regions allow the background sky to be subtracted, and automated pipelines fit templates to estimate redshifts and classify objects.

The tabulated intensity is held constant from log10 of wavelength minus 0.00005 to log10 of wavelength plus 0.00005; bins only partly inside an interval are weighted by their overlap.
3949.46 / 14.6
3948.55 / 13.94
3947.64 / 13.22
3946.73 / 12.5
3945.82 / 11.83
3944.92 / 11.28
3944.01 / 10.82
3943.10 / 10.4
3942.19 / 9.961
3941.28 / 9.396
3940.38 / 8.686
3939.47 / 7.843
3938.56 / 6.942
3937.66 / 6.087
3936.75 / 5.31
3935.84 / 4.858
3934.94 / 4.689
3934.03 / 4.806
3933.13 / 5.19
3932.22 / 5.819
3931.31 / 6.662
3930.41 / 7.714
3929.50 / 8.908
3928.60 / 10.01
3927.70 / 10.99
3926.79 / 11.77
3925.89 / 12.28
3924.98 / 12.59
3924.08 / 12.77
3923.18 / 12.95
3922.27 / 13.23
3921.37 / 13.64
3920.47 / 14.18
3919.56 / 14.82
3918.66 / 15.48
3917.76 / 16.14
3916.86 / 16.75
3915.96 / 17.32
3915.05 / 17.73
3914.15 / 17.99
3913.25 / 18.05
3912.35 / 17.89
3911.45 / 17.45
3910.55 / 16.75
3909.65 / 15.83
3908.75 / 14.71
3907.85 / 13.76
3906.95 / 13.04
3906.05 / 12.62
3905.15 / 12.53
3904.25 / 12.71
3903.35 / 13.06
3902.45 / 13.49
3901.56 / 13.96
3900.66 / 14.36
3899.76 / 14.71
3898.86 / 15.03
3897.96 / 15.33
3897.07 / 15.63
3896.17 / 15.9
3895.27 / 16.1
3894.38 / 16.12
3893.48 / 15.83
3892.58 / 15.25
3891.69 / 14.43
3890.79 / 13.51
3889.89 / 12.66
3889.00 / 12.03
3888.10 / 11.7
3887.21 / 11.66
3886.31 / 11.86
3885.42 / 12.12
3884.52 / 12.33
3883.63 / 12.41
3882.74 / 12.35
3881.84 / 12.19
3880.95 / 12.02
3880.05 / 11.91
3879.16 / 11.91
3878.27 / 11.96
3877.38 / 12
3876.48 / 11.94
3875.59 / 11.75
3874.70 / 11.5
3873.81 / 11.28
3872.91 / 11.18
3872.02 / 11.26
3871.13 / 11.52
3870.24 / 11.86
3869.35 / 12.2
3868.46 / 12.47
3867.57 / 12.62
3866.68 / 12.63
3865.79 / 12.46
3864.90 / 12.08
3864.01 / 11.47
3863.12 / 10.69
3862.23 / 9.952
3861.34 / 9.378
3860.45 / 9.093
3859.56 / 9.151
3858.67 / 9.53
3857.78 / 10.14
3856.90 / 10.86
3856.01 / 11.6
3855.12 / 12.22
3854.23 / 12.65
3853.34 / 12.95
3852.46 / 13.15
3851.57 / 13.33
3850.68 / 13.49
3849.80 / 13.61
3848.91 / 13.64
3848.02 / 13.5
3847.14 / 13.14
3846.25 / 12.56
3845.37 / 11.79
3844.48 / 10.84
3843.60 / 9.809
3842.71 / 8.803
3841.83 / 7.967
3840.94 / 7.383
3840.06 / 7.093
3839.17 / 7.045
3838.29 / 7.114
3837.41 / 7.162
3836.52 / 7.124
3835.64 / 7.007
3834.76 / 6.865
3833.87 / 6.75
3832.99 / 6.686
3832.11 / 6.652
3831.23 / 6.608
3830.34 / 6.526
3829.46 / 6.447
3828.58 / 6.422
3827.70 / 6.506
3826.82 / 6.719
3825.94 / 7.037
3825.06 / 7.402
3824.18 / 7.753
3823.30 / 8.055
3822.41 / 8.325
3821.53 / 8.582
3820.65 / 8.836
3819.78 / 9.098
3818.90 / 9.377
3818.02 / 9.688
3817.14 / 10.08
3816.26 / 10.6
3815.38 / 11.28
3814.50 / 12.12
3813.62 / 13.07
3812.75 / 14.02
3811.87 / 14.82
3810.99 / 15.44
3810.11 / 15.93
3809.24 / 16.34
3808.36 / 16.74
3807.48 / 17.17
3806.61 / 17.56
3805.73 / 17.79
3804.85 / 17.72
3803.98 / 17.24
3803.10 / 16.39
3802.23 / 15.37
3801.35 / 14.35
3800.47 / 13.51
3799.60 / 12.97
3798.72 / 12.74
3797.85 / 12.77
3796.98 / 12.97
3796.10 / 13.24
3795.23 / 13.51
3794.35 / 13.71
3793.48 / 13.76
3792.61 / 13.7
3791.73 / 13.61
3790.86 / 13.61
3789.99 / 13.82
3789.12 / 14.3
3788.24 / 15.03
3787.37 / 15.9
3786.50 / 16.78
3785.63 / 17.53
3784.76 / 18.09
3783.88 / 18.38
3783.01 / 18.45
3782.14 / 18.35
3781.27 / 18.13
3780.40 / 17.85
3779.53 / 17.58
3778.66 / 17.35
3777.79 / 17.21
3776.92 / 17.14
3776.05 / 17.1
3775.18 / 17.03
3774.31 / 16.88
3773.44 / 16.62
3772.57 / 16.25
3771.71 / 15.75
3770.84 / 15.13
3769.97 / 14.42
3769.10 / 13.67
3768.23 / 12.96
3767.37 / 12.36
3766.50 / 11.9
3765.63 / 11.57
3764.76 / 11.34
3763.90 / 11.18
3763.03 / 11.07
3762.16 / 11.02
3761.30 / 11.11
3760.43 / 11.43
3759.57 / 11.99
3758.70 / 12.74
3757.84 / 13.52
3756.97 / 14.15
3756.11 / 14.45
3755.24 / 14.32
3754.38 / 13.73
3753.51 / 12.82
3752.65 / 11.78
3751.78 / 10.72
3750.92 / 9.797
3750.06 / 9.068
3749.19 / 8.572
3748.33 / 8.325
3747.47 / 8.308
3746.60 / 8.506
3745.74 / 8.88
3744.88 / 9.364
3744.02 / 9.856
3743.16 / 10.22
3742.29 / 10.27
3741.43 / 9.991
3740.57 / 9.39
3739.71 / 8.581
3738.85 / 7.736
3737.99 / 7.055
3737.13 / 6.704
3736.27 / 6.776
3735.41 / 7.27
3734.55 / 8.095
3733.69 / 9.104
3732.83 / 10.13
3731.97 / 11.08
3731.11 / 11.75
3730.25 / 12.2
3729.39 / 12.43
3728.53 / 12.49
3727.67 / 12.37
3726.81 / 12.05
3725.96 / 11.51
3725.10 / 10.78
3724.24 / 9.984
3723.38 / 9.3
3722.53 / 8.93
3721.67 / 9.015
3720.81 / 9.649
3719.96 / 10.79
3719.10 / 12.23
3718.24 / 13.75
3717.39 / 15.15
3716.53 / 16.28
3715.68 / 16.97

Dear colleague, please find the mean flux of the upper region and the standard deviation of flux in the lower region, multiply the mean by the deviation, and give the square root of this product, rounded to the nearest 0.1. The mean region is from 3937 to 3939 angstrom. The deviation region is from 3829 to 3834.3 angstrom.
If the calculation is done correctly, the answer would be 0.8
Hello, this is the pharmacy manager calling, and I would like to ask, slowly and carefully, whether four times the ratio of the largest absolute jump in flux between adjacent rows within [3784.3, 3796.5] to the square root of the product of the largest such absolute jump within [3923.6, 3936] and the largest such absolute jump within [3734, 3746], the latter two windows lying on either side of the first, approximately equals 3.5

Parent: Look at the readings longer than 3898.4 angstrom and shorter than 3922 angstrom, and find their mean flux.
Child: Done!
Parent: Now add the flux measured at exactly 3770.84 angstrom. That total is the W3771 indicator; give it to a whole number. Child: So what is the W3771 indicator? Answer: 30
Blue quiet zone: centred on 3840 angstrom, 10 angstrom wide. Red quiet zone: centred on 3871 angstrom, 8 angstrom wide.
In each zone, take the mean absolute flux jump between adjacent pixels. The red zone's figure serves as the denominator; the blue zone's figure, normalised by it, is 1.85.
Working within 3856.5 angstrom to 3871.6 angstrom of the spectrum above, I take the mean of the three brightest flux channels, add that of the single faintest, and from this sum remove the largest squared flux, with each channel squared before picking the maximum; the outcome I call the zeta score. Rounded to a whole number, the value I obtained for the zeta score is -138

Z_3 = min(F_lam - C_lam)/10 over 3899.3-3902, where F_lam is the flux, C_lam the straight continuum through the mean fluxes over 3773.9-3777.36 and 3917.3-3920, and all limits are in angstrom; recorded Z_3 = -0.17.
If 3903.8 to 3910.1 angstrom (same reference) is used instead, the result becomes -0.31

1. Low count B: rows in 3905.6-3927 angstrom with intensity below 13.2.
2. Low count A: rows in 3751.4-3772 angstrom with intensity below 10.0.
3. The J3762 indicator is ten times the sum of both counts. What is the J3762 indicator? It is 70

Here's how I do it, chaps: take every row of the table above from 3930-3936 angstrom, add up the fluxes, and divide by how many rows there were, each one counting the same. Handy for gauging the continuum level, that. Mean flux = 5.7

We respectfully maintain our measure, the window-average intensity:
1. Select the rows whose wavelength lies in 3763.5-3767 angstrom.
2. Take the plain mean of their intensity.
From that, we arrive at 11.5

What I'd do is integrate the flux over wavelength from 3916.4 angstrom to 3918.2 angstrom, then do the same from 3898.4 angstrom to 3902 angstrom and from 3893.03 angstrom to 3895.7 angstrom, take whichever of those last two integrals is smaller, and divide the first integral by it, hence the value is 0.7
